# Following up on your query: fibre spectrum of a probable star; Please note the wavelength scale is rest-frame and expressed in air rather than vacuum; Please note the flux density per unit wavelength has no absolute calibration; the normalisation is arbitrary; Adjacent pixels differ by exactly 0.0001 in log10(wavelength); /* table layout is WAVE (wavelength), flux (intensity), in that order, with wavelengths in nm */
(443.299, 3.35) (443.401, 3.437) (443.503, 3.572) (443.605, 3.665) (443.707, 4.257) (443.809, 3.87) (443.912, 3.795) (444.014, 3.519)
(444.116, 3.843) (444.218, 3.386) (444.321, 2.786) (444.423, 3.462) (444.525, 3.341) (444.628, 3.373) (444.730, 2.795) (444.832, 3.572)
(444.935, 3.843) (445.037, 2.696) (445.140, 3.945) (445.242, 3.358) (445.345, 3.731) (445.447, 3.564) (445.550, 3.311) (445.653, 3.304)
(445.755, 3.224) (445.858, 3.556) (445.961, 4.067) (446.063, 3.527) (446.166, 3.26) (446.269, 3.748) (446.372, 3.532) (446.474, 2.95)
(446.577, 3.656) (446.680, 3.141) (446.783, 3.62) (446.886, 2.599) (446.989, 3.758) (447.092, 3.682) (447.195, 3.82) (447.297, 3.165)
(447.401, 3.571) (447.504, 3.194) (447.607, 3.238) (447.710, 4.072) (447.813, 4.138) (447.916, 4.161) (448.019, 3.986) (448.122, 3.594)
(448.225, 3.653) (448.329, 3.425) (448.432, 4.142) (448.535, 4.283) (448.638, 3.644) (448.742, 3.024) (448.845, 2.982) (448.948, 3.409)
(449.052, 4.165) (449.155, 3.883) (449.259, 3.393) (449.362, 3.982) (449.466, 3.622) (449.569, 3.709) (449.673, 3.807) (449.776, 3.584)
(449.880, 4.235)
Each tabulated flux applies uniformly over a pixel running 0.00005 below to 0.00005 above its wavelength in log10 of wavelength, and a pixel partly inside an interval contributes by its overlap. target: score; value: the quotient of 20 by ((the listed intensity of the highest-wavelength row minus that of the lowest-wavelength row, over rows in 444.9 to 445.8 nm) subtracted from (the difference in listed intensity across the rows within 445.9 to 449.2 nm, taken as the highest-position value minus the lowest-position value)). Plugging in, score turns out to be 46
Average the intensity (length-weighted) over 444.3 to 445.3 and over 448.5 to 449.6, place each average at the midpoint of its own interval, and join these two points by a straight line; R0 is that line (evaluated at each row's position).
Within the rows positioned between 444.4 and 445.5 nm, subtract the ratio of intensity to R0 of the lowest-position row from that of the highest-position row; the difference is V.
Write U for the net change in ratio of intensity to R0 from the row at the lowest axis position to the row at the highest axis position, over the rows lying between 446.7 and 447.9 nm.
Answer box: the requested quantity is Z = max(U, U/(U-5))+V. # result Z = 0.13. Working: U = 0.12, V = 0.01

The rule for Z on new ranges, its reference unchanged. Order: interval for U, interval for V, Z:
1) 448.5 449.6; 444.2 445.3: 0.00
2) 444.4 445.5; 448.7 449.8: 0.14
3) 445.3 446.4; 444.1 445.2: 0.02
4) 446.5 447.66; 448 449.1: 0.05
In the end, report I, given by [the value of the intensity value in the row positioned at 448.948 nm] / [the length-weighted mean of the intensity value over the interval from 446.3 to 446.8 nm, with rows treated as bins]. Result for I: 1.01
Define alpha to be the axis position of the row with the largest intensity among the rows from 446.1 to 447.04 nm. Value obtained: 446.989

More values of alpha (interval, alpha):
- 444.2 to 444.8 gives 444.423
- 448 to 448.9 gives 448.535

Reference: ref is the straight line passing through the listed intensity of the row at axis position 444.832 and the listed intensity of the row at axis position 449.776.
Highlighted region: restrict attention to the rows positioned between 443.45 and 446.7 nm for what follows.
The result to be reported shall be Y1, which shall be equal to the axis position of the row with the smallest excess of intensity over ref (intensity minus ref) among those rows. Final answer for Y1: 445.037 nm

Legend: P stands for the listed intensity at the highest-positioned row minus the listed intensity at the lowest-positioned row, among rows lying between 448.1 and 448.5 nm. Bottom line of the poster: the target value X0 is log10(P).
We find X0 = -0.26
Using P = 0.55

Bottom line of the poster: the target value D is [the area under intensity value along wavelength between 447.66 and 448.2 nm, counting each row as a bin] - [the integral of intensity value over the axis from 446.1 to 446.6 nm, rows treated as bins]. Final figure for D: 0.44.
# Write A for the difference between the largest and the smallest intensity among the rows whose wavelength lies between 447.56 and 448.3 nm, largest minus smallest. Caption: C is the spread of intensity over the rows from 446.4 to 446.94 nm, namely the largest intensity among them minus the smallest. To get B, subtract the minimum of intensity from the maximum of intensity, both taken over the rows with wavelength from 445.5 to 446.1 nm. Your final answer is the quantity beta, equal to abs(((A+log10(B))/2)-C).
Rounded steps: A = 0.92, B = 0.84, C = 1.06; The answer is 0.6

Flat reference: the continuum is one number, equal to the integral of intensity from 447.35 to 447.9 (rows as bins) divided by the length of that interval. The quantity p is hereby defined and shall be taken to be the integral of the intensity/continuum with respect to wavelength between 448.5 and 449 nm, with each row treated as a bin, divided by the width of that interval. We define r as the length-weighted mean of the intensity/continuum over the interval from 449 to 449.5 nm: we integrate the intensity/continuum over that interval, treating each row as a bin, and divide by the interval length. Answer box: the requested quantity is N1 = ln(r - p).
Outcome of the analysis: -2.3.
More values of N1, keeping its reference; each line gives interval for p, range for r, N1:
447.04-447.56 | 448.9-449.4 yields -2.6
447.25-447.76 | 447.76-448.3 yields -2.1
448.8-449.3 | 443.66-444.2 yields -2.7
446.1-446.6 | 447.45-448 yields -2.3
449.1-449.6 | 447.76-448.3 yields -3.1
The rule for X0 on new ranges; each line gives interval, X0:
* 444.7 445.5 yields -0.11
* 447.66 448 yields -1.05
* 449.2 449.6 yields -0.50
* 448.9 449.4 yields -0.24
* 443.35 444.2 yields -0.39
